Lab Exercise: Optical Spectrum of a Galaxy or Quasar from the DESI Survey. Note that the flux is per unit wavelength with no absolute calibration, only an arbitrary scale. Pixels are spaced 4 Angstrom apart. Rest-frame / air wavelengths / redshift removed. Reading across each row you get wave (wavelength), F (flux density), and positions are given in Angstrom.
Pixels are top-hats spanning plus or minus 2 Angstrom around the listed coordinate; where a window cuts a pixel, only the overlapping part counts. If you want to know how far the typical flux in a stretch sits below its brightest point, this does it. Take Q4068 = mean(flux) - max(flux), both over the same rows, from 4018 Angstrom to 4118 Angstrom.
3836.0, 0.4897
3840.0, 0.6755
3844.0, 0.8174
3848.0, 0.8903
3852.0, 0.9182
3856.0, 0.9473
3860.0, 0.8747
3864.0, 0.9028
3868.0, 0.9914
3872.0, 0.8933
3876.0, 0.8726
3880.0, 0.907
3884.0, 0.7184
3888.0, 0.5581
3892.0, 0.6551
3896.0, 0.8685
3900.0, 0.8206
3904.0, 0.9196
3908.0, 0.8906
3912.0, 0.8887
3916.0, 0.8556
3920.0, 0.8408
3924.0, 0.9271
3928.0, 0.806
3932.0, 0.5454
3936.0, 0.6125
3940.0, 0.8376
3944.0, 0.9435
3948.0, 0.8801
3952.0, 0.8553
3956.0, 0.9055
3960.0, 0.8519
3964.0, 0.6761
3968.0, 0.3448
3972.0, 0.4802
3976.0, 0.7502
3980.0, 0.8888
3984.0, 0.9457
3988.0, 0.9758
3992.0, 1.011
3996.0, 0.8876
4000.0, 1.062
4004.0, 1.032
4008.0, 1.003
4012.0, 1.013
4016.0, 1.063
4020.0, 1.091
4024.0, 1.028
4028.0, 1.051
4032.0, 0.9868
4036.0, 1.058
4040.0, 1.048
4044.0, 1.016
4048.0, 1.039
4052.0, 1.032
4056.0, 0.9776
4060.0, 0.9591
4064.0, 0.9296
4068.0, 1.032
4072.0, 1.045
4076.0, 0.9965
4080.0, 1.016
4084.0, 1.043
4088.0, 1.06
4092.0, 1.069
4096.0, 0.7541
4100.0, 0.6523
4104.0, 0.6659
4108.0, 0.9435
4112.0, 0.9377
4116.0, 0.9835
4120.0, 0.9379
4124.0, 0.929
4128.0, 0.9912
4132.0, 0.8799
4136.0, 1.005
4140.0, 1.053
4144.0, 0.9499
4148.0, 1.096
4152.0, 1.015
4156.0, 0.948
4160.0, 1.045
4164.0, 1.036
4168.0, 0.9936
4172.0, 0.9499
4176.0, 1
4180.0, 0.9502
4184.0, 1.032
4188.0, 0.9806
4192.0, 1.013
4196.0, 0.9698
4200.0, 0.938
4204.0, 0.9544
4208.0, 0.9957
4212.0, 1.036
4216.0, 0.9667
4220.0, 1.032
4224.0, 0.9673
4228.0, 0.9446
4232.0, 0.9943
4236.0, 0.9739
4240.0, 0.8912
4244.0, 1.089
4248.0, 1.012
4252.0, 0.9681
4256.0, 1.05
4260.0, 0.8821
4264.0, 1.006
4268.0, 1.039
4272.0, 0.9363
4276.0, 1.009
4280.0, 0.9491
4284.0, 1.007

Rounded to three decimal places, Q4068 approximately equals -0.114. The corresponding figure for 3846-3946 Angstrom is -0.156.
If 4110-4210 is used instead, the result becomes -0.113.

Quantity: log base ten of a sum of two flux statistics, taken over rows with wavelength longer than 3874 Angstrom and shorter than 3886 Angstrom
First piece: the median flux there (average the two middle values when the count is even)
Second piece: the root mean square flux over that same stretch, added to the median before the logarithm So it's 0.233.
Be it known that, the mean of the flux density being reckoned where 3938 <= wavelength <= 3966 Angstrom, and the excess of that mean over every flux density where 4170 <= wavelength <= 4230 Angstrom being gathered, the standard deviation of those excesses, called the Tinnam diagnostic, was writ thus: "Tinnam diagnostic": 0.03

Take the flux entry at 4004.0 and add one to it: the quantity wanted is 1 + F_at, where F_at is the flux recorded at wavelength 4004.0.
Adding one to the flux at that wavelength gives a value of 2.03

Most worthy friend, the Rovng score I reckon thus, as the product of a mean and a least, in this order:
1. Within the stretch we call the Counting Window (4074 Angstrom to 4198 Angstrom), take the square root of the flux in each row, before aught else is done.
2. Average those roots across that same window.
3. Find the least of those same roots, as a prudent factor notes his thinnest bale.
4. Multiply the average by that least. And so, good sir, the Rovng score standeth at 0.8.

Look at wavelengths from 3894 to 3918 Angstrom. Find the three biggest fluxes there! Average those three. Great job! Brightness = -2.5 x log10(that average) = 0.11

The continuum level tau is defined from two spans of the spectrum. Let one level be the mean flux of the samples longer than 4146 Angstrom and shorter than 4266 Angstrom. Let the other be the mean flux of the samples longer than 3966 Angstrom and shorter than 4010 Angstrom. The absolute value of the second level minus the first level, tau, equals 0.14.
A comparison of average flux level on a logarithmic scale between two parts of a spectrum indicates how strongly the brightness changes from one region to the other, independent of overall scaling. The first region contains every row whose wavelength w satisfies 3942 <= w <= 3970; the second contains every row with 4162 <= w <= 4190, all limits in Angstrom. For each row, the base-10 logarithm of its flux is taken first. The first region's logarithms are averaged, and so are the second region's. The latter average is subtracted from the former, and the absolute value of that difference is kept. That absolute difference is 0.12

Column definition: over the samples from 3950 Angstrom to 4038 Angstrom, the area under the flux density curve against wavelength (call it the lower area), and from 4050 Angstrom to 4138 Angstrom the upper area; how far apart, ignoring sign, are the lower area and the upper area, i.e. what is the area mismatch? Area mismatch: 3.5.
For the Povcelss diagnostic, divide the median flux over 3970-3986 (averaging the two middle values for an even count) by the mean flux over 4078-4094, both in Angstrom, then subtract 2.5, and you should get -1.72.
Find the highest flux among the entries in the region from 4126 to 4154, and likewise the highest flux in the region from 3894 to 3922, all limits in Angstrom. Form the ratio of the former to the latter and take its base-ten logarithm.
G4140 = 0.08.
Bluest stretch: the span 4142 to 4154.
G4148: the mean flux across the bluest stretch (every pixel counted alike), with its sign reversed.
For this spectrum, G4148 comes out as -1.0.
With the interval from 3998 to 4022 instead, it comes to -1.0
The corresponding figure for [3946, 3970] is -0.8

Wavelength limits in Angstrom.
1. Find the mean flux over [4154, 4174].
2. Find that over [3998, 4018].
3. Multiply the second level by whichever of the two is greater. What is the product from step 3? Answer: 1.07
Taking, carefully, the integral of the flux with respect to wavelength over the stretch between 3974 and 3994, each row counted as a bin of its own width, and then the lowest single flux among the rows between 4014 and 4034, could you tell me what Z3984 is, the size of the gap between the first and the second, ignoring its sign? 17.3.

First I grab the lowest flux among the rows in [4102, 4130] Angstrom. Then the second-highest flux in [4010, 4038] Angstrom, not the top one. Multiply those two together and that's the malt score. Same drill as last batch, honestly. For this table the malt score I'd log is 0.71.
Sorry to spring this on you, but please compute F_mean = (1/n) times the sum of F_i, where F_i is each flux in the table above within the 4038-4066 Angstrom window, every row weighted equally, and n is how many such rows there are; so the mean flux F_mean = 1.00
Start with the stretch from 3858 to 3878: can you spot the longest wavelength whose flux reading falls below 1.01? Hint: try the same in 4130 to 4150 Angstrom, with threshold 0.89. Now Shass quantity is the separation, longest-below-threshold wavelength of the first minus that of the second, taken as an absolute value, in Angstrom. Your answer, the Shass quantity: 256 Angstrom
